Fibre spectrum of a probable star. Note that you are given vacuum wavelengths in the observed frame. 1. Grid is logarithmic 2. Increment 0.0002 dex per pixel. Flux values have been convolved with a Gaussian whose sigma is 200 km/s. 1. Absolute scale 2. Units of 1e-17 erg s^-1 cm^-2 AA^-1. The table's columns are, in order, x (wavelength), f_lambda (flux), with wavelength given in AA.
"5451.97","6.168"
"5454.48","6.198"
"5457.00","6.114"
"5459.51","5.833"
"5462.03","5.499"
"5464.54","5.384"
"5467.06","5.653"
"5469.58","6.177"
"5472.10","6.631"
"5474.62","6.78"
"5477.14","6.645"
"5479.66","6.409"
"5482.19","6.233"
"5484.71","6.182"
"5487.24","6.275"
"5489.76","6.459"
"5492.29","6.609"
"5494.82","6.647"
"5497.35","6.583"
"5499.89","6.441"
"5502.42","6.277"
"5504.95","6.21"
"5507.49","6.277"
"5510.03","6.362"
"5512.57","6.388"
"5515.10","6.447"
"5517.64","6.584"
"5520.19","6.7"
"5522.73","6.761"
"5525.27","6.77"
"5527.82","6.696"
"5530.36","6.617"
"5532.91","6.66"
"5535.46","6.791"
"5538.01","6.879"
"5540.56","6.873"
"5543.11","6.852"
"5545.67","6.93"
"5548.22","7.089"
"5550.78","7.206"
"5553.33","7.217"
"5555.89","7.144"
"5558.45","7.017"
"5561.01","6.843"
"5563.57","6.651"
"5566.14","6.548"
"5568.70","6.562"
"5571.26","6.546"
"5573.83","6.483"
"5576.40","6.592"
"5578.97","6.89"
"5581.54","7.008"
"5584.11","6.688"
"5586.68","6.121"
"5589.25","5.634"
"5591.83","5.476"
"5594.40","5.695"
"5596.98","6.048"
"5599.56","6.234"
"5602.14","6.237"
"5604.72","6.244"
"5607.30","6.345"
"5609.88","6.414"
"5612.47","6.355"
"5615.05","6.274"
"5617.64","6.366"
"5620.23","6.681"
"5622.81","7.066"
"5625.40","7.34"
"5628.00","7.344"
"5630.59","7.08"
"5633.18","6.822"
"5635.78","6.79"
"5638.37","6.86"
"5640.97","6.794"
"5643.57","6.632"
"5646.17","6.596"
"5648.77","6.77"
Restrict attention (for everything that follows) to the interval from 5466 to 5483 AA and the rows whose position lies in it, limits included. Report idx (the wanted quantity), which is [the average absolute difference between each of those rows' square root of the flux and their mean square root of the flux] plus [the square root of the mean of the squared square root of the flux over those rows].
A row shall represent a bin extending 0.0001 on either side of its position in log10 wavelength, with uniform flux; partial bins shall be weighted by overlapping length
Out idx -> 2.58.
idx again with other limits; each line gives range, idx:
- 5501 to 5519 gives 2.54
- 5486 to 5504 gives 2.57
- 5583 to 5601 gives 2.51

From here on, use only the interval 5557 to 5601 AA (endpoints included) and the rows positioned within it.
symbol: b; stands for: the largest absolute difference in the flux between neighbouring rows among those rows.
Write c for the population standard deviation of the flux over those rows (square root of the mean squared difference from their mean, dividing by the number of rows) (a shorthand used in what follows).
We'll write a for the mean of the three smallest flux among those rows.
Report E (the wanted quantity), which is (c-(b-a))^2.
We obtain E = 30.2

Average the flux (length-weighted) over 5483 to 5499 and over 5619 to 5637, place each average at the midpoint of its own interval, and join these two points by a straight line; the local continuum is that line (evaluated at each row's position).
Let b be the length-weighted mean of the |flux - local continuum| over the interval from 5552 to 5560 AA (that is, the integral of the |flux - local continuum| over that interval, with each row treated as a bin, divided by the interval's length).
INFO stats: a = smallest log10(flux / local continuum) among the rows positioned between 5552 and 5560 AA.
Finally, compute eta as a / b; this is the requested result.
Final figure 0.05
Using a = 0.02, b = 0.4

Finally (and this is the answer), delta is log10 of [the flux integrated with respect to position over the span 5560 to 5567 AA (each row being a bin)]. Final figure 1.67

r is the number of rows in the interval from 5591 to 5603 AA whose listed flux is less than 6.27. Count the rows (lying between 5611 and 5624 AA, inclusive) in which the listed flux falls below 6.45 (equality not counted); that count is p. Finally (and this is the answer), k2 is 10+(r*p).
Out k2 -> 25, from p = 3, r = 5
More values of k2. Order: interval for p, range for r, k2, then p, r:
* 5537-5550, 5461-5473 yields 10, 0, 4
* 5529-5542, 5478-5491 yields 10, 0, 2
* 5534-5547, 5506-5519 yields 10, 0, 0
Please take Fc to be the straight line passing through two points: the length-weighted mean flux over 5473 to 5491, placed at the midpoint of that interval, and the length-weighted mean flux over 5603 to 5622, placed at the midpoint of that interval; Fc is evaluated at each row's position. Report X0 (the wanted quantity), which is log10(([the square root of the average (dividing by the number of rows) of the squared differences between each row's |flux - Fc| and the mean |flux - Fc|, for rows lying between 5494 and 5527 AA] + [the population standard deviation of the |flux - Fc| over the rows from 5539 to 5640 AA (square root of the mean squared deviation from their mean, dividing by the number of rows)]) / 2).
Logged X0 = -0.71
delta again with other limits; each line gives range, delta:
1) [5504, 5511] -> 1.64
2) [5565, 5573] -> 1.72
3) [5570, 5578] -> 1.72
